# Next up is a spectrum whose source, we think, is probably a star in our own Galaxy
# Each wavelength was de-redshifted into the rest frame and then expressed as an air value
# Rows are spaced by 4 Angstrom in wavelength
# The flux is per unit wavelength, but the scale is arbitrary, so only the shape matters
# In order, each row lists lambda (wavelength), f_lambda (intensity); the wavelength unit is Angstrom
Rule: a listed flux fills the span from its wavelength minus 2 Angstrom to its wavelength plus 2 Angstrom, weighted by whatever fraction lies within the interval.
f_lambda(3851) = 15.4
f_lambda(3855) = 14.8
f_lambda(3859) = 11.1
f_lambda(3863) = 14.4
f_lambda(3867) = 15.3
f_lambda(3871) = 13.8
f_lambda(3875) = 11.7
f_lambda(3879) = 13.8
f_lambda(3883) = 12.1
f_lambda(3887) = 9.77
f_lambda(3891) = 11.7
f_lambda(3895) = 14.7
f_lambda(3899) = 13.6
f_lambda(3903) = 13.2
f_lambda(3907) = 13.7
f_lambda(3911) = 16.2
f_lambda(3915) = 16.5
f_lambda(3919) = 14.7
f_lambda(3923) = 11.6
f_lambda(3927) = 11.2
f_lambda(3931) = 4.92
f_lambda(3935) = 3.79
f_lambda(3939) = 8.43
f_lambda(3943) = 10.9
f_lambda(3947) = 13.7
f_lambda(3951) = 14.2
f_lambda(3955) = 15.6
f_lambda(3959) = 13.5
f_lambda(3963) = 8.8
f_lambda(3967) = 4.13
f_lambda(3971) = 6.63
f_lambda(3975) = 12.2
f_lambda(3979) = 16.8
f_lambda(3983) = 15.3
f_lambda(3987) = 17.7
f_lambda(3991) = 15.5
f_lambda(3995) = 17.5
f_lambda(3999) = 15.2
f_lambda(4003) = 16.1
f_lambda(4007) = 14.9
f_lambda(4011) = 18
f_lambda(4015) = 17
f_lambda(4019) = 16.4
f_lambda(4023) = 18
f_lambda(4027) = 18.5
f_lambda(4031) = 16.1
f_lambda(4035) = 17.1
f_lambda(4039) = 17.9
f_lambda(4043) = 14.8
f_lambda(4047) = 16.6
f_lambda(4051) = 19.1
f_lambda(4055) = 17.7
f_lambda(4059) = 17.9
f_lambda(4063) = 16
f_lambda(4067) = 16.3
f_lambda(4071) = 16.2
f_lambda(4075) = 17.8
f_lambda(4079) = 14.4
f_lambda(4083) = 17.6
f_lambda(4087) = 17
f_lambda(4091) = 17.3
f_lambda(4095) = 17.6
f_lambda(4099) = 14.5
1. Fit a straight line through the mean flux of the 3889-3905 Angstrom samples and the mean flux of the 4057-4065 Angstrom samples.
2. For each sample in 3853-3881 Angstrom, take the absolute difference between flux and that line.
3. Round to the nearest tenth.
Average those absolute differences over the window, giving 1.6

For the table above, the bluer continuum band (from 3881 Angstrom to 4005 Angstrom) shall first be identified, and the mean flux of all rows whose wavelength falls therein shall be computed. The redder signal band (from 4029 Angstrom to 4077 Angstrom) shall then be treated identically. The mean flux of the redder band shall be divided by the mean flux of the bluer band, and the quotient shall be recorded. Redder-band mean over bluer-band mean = 1.35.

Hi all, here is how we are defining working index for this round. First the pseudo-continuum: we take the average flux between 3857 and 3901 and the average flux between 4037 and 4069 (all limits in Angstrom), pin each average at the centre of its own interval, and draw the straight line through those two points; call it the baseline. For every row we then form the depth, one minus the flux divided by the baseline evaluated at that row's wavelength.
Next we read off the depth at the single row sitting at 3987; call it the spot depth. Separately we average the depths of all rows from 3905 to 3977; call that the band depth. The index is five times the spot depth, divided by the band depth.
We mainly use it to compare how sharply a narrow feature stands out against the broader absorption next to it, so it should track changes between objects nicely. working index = -3.3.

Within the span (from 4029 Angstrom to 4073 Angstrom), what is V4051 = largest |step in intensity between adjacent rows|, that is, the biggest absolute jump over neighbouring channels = 3.1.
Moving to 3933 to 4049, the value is 5.6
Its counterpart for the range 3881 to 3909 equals 3.0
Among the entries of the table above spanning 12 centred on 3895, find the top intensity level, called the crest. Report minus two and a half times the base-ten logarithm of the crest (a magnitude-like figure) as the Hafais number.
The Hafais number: -2.92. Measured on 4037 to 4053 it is -3.20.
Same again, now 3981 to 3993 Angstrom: -3.12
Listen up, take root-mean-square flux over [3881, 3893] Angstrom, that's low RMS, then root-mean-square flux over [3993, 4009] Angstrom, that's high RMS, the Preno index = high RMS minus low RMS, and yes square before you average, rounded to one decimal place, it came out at 4.7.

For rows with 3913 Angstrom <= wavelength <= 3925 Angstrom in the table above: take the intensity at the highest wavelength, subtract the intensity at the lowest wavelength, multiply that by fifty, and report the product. -245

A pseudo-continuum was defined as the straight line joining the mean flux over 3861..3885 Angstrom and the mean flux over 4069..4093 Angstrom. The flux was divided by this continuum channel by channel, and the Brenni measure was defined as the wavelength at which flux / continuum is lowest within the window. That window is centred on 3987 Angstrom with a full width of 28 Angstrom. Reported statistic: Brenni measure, 3975 Angstrom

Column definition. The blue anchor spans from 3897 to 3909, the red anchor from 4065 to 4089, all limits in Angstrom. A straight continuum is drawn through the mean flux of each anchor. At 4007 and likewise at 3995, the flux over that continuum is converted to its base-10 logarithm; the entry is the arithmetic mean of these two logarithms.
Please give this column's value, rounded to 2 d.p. 0.03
